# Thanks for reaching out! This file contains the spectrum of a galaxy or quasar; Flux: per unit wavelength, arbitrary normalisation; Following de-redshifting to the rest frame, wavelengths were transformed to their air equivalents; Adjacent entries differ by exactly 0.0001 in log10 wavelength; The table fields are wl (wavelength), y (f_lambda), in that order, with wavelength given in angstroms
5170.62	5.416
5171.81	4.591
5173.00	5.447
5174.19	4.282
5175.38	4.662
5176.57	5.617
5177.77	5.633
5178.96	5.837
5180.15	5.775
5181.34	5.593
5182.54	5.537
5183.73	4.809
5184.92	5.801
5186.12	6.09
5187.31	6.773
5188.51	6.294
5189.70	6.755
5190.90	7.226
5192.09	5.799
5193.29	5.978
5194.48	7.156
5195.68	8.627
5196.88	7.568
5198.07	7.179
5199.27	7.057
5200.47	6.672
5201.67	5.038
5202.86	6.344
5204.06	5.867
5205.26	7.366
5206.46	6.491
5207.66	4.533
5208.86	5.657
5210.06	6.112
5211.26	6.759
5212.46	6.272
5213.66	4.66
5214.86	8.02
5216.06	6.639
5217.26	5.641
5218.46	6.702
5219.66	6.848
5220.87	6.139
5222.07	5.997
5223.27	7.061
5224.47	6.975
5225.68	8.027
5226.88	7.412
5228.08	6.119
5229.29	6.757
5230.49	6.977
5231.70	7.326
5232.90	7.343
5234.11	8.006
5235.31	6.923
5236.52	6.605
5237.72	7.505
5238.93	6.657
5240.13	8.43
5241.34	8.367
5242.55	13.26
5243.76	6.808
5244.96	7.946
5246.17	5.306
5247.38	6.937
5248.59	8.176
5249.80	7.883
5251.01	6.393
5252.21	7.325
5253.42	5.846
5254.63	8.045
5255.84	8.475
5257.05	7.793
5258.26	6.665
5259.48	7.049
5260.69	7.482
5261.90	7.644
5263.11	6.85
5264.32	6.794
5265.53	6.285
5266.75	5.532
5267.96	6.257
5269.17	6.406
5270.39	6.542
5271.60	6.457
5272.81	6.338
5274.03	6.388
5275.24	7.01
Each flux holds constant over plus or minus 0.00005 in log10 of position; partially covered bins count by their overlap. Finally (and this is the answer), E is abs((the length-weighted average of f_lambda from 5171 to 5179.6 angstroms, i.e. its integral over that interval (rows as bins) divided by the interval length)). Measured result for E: 5.2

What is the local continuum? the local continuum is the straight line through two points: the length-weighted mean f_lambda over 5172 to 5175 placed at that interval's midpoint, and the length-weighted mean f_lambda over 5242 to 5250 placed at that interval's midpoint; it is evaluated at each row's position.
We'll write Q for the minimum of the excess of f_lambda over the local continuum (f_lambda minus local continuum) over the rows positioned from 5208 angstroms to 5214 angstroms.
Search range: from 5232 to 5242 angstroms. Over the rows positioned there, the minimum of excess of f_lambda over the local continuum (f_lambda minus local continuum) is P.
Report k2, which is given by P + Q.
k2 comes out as -2.98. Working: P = -1.05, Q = -1.9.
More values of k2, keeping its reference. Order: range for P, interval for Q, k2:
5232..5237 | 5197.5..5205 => -2.02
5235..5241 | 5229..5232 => -1.57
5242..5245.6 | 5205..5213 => -2.90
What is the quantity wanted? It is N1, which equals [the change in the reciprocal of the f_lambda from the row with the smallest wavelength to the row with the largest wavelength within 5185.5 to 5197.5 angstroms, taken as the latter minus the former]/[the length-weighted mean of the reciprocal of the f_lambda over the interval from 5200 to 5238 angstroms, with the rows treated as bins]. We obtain -0.21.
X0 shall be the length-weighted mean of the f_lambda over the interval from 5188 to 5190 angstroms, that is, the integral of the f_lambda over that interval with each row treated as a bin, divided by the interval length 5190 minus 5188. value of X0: 6.5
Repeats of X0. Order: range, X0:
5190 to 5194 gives 6.4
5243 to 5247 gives 7.0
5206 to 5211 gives 5.7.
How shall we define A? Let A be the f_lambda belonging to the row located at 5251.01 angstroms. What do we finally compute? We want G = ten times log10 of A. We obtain 8.06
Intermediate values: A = 6.393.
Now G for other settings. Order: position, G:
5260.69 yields 8.74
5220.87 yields 7.88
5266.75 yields 7.43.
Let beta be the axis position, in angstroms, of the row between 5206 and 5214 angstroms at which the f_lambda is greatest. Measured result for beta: 5211.26 angstroms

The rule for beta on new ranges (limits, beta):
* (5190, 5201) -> 5195.68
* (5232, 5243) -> 5242.55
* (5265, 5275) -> 5270.39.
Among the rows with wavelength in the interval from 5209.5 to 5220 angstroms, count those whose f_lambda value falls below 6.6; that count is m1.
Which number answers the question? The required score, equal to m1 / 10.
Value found 0.4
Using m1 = 4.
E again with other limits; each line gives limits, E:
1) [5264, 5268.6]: 6.2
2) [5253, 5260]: 7.3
